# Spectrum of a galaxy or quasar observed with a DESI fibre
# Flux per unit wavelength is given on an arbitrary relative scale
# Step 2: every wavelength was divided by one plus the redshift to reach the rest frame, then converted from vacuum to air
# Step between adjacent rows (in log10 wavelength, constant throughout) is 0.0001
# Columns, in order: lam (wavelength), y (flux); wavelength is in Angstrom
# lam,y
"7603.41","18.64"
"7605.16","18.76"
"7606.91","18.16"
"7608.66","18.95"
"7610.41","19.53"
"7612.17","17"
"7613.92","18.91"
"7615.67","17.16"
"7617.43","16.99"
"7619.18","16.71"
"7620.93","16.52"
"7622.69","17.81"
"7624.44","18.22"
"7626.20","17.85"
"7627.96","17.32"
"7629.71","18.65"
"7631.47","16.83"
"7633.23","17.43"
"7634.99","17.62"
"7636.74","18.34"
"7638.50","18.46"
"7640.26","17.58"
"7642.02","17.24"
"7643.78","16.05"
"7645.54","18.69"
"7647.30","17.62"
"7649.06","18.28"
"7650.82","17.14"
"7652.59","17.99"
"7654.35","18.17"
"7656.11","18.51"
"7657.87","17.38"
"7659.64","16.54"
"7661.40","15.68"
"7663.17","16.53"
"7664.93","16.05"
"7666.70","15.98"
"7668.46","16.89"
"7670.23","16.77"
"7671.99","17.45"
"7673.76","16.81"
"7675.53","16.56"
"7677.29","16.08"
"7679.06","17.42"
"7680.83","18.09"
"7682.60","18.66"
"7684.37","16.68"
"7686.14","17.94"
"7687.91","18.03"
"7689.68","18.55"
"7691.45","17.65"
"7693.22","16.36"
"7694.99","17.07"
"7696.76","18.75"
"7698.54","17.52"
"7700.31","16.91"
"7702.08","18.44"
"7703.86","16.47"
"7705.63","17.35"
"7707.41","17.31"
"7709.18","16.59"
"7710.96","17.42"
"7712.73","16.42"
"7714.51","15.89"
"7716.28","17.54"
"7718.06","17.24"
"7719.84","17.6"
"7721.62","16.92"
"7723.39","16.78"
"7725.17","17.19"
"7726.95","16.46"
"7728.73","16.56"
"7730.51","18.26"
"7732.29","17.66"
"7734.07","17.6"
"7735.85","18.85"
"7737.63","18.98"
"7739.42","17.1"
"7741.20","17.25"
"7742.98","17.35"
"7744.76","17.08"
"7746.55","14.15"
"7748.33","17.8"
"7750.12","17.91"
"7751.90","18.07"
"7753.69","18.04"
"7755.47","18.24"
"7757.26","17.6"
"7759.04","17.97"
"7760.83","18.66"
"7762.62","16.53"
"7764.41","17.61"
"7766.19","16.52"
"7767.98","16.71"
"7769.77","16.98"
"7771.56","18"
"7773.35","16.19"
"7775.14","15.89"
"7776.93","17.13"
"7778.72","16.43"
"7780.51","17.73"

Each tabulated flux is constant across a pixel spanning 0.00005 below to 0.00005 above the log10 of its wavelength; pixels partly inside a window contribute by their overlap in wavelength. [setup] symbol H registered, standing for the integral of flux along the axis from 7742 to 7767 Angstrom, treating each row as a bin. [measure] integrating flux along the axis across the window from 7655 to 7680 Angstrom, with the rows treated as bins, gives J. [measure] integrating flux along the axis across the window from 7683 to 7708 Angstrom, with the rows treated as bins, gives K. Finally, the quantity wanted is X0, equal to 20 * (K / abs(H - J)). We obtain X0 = 563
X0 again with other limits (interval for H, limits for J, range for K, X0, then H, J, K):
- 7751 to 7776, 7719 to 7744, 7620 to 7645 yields 3242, 434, 437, 439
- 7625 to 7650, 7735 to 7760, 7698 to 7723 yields 2904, 443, 440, 428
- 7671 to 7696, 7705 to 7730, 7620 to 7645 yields 821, 435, 424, 439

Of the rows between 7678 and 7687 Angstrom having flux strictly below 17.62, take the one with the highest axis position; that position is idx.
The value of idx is 7684.37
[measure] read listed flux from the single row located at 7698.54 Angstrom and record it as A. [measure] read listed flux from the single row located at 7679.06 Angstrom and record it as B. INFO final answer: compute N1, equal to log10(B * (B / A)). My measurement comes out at 1.24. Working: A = 17.52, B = 17.42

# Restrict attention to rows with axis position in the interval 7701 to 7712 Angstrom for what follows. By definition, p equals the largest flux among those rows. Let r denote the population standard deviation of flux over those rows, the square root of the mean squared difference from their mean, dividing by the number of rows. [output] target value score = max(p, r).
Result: 18.4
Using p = 18.44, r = 0.65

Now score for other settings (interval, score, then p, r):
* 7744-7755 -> 18.1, 18.07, 1.39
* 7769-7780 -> 18.0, 18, 0.70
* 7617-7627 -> 18.2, 18.22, 0.64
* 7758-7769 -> 18.7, 18.66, 0.81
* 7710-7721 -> 17.6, 17.6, 0.64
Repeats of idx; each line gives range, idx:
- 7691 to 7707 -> 7705.63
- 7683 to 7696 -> 7694.99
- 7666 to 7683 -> 7679.06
